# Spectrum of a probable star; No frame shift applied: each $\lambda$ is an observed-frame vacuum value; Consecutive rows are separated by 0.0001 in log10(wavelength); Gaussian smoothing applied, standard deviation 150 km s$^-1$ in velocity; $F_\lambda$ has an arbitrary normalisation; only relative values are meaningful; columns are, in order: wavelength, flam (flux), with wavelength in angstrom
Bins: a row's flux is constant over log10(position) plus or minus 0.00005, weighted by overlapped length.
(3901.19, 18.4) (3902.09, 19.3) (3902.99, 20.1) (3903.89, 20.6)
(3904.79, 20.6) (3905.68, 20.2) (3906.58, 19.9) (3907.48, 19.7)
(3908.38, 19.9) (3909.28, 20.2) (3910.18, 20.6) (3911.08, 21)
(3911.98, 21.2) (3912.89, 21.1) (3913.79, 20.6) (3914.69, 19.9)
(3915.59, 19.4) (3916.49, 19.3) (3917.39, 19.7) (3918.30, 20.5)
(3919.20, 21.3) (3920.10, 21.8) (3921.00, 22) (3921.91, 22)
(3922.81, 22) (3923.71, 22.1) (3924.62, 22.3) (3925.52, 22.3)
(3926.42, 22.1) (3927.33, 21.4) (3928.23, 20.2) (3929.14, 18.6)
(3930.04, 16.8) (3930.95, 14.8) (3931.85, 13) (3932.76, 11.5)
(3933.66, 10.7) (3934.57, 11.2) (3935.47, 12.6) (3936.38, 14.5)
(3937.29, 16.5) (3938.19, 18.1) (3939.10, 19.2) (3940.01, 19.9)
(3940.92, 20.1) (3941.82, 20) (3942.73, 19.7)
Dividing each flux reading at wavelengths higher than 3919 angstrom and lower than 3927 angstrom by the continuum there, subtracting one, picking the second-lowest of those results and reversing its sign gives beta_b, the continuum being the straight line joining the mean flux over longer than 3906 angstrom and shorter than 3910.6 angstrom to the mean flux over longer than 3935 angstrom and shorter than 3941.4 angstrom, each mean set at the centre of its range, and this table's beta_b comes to -0.15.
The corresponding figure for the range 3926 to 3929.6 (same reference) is -0.11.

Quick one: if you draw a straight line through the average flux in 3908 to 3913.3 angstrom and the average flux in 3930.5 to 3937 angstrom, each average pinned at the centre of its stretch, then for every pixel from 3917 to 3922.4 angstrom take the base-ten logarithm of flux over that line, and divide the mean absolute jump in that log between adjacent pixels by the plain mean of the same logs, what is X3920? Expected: 0.21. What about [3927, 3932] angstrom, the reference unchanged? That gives 0.38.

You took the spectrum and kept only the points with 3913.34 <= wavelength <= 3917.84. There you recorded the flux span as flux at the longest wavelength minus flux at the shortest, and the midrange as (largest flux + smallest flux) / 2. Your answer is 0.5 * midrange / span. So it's -11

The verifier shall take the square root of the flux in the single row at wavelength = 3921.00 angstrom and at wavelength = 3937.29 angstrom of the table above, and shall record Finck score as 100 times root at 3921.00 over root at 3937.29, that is 115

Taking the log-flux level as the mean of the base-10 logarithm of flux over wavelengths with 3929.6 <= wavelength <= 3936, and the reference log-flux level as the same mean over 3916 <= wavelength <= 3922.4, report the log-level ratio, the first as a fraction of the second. 0.84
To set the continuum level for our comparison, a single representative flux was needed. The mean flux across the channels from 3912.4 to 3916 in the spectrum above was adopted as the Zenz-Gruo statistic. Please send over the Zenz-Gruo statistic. 20.2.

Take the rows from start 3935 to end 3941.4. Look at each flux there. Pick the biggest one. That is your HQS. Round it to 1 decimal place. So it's 20.1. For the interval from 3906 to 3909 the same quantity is 19.9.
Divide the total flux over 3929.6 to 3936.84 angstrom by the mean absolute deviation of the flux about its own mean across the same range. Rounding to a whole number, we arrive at 63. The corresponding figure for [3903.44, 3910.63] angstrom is 556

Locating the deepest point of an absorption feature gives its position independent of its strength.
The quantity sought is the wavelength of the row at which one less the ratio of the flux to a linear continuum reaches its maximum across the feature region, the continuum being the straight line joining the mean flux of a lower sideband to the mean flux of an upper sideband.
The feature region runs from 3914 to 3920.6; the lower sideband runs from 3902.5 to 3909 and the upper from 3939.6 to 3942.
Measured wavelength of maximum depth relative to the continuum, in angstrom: 3916.49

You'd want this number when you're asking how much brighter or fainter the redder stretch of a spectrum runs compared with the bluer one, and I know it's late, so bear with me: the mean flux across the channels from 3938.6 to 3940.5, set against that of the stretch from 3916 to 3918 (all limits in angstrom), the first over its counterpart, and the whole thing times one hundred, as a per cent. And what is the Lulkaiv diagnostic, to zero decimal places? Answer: 100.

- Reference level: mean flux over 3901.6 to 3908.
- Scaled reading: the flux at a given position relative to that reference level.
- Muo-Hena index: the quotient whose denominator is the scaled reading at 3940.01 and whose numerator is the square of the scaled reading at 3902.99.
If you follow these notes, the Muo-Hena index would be 1.01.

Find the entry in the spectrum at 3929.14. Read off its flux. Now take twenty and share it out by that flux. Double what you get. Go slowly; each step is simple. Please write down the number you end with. 2.2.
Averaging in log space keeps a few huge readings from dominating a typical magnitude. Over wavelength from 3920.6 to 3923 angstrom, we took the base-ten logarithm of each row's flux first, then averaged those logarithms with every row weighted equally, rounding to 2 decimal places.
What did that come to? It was 1.34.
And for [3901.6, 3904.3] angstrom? 1.30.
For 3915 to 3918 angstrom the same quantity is 1.29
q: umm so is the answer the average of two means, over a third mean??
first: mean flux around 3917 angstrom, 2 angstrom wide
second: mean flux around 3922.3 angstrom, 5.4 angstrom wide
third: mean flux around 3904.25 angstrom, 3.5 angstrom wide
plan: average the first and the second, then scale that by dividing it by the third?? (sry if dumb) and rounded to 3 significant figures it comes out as 1.02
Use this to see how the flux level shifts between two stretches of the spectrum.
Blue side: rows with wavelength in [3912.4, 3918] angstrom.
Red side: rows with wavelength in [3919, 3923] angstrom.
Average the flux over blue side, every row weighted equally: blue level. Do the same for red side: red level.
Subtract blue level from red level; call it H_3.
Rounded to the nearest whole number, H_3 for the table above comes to 2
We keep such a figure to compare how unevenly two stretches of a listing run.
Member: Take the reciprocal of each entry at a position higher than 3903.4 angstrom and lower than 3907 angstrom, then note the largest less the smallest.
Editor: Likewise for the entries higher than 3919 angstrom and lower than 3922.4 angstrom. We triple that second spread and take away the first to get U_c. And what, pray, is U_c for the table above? 0.0028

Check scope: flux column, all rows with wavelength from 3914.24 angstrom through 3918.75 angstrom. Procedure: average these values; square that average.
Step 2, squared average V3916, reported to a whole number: 390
